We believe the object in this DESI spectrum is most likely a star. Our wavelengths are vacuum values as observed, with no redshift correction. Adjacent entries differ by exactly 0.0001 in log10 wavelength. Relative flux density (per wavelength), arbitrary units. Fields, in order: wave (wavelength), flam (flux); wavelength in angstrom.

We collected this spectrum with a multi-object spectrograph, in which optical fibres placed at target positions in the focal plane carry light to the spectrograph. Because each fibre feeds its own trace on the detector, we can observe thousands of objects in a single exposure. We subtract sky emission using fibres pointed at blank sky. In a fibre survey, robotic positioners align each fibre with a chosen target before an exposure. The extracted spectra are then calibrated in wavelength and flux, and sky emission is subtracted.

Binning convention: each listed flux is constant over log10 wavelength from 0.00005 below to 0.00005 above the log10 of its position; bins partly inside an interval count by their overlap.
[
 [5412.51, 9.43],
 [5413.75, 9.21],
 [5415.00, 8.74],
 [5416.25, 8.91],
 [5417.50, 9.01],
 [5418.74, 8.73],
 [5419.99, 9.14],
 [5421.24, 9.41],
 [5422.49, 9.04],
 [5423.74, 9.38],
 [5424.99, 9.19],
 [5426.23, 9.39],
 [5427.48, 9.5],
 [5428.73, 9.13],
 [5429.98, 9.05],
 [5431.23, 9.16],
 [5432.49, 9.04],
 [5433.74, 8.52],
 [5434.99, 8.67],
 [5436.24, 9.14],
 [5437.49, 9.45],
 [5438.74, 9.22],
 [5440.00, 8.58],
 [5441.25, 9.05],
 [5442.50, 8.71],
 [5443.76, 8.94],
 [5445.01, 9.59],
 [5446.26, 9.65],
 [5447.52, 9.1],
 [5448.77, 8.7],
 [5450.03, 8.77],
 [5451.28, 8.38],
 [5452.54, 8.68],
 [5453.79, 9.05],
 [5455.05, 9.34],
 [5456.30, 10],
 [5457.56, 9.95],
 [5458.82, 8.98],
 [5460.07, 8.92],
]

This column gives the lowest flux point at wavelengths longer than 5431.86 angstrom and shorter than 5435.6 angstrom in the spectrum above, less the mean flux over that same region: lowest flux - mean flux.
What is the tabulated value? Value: -0.22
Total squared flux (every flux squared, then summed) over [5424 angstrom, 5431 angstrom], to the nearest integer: 428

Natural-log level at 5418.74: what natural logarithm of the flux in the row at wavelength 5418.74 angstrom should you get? 2.17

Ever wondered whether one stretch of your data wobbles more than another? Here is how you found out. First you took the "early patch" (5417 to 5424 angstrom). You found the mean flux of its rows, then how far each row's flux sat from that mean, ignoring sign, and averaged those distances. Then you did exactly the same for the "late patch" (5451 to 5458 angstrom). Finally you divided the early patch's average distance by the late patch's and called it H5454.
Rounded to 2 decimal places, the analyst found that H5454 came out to 0.36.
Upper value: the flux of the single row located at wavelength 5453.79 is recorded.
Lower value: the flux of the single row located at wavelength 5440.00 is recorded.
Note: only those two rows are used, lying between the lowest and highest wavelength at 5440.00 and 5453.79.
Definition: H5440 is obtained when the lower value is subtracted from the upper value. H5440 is 0.47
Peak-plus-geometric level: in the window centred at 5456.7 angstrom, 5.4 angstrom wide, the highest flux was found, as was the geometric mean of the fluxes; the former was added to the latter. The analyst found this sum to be 19.56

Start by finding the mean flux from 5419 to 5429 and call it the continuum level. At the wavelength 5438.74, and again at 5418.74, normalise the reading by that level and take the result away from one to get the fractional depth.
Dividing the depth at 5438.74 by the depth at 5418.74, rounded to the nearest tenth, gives 0.1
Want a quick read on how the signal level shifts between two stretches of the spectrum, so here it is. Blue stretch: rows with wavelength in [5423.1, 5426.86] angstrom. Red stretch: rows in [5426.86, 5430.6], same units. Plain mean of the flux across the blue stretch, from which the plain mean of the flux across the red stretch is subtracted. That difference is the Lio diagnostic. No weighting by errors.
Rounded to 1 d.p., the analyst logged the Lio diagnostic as 0.1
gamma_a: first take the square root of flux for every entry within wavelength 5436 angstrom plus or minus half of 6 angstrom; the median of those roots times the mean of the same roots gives 9.07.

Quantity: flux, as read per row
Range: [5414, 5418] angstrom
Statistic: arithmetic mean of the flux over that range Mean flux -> 8.89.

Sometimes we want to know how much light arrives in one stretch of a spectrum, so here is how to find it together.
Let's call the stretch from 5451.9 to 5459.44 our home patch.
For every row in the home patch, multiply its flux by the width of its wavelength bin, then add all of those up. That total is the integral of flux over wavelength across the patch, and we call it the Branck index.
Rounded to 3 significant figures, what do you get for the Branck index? 70.3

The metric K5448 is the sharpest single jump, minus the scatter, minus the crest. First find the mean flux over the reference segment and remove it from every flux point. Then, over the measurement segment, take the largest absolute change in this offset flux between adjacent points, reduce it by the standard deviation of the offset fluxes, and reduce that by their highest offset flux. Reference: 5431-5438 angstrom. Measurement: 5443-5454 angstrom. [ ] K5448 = -0.4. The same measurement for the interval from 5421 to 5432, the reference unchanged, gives -0.3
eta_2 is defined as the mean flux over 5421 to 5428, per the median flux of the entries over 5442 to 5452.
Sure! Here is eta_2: 1.05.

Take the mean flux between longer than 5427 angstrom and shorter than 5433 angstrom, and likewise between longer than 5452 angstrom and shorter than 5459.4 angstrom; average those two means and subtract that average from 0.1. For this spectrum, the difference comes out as -9.15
